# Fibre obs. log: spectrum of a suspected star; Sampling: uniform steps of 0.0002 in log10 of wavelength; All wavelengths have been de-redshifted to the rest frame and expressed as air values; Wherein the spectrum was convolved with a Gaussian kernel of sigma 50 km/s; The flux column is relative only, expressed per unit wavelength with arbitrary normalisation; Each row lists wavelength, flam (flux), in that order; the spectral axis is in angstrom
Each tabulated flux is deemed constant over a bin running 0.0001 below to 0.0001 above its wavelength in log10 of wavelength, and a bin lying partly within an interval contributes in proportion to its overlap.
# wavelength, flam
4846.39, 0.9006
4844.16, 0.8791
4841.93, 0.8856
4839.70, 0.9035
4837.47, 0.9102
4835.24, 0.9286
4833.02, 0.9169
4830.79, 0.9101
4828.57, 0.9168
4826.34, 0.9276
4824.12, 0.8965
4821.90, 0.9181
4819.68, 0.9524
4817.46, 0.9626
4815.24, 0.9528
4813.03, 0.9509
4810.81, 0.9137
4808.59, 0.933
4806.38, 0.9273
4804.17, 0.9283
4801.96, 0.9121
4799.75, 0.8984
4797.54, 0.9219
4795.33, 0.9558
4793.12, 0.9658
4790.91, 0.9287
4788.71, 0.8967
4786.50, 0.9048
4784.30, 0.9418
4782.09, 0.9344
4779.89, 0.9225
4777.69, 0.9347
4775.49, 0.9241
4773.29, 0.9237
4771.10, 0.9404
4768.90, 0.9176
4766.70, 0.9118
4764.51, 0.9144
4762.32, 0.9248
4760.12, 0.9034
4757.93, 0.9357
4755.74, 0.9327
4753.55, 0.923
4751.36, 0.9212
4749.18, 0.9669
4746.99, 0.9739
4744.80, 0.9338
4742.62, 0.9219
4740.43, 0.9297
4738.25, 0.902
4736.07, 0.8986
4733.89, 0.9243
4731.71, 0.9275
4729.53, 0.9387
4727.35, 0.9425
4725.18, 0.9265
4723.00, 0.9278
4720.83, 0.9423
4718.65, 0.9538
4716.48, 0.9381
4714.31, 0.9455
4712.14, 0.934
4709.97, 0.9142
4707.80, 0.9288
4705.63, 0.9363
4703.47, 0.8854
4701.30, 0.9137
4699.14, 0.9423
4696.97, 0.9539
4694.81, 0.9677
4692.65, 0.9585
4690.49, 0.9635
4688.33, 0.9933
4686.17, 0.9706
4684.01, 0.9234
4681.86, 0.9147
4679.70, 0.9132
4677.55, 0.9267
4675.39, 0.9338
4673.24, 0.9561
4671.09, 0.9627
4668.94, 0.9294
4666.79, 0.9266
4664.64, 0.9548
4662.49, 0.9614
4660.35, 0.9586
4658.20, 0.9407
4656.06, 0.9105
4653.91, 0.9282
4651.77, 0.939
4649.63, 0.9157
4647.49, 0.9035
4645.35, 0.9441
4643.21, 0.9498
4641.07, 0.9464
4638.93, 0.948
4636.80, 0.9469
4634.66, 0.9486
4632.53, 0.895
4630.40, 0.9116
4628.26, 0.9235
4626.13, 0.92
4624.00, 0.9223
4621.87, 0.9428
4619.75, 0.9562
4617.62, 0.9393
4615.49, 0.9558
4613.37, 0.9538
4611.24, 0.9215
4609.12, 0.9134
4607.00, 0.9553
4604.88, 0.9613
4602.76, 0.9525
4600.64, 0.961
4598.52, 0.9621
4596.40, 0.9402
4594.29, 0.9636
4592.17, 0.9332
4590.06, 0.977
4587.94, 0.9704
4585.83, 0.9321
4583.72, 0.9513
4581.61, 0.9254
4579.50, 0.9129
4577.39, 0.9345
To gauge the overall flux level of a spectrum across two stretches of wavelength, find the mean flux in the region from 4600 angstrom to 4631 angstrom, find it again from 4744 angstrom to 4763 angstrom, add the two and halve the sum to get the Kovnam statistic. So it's 0.937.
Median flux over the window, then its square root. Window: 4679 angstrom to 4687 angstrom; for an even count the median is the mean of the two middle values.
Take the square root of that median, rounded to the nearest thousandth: 0.959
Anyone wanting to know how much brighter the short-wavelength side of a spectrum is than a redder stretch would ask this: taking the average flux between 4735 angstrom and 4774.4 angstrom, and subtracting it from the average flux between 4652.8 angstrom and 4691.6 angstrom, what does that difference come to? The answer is 0.016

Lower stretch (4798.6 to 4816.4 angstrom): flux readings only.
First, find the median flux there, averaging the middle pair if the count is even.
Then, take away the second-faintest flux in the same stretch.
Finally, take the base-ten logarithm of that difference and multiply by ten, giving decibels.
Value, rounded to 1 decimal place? -18.0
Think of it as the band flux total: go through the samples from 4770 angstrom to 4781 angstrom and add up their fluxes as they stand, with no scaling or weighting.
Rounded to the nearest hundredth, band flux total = 4.65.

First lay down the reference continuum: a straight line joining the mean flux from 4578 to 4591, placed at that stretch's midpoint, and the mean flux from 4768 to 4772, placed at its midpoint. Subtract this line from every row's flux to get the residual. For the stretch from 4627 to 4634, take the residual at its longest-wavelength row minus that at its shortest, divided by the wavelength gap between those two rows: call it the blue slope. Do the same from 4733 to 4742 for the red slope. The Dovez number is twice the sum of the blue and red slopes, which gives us -0.011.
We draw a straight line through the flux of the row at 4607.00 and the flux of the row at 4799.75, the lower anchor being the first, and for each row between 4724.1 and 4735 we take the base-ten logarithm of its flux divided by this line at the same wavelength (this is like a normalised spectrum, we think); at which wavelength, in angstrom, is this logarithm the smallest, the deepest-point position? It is 4725.18 angstrom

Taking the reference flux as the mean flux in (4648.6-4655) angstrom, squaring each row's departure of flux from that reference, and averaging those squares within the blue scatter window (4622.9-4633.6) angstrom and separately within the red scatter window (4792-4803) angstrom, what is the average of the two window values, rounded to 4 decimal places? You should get 0.0005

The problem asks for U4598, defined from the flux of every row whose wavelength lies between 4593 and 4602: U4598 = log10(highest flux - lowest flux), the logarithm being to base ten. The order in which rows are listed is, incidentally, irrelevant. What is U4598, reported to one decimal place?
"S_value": -1.6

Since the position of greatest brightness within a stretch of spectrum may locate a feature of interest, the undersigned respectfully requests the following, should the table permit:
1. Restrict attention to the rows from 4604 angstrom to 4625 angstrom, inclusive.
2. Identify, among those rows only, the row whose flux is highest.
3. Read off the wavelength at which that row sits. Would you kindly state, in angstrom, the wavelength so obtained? 4604.88 angstrom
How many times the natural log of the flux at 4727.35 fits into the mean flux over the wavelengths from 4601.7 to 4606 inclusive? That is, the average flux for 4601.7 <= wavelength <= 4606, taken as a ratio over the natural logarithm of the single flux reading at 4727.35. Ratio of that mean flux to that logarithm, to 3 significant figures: -16.2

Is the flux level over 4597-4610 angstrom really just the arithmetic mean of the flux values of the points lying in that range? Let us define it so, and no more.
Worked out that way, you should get 0.951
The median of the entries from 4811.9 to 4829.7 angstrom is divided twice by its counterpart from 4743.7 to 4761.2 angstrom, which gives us 1.08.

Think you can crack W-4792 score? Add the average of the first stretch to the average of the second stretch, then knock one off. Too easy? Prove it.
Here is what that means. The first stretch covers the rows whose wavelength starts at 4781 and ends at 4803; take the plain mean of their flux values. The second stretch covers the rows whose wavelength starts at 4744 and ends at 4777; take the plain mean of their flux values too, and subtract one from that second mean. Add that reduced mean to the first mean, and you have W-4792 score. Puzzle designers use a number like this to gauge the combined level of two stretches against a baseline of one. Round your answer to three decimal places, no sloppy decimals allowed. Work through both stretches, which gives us 0.856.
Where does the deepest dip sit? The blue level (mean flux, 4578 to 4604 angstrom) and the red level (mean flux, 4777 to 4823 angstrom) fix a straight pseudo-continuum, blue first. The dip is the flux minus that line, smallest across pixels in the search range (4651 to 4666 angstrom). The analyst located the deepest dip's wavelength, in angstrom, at 4656.06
